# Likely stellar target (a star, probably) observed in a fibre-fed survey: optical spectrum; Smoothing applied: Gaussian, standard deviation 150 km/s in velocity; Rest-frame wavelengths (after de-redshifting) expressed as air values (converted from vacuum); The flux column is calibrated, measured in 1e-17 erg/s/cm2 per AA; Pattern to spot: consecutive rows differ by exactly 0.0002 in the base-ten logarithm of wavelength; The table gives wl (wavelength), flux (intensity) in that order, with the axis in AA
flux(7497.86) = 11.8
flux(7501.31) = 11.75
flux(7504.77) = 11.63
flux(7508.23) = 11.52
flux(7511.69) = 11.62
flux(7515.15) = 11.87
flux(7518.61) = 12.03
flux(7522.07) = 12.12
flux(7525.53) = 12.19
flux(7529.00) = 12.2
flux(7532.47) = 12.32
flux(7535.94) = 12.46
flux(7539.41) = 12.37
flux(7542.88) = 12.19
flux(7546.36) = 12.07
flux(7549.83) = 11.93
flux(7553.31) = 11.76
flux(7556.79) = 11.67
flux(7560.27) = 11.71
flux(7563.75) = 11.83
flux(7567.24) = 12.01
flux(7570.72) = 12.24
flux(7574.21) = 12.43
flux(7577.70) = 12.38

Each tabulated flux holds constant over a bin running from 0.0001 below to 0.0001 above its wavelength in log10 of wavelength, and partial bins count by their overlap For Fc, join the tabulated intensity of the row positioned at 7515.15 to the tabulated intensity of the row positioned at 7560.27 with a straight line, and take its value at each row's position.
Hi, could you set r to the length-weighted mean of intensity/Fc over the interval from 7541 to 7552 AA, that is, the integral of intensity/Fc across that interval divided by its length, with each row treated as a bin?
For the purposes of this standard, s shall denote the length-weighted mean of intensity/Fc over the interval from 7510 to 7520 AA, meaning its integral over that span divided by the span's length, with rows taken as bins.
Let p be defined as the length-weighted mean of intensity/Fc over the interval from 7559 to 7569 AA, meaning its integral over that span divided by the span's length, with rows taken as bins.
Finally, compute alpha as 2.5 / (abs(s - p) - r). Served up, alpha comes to -2.48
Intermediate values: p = 1.01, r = 1.03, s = 1.00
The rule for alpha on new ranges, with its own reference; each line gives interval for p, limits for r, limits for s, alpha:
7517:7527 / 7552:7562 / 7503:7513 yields -2.63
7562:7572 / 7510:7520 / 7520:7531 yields -2.51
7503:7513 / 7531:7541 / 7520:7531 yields -2.51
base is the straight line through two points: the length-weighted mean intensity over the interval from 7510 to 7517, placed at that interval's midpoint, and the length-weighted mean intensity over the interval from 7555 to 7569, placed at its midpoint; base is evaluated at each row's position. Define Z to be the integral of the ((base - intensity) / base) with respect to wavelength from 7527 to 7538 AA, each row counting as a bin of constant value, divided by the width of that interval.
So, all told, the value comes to -0.05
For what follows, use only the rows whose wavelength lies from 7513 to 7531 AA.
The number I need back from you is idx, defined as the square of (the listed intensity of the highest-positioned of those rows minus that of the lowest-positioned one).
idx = 0.109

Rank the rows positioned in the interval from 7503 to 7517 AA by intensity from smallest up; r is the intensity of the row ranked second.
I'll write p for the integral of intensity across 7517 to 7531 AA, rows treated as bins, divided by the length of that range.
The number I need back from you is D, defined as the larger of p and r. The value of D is 12.14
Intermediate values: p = 12.1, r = 11.62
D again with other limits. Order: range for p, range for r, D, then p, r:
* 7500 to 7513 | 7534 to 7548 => 12.19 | 11.6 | 12.19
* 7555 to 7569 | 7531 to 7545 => 12.32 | 11.8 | 12.32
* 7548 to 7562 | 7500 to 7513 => 11.77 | 11.8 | 11.62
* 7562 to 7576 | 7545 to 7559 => 12.13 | 12.1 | 11.76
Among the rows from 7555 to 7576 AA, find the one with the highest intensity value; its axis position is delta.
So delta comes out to 7574.21 AA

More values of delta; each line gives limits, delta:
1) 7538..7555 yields 7539.41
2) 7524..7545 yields 7535.94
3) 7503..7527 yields 7525.53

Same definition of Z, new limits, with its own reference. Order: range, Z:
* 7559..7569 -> 0.00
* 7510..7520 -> -0.01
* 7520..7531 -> -0.03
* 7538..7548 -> -0.04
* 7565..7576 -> -0.03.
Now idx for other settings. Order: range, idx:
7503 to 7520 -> 0.160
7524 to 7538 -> 0.073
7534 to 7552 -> 0.281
